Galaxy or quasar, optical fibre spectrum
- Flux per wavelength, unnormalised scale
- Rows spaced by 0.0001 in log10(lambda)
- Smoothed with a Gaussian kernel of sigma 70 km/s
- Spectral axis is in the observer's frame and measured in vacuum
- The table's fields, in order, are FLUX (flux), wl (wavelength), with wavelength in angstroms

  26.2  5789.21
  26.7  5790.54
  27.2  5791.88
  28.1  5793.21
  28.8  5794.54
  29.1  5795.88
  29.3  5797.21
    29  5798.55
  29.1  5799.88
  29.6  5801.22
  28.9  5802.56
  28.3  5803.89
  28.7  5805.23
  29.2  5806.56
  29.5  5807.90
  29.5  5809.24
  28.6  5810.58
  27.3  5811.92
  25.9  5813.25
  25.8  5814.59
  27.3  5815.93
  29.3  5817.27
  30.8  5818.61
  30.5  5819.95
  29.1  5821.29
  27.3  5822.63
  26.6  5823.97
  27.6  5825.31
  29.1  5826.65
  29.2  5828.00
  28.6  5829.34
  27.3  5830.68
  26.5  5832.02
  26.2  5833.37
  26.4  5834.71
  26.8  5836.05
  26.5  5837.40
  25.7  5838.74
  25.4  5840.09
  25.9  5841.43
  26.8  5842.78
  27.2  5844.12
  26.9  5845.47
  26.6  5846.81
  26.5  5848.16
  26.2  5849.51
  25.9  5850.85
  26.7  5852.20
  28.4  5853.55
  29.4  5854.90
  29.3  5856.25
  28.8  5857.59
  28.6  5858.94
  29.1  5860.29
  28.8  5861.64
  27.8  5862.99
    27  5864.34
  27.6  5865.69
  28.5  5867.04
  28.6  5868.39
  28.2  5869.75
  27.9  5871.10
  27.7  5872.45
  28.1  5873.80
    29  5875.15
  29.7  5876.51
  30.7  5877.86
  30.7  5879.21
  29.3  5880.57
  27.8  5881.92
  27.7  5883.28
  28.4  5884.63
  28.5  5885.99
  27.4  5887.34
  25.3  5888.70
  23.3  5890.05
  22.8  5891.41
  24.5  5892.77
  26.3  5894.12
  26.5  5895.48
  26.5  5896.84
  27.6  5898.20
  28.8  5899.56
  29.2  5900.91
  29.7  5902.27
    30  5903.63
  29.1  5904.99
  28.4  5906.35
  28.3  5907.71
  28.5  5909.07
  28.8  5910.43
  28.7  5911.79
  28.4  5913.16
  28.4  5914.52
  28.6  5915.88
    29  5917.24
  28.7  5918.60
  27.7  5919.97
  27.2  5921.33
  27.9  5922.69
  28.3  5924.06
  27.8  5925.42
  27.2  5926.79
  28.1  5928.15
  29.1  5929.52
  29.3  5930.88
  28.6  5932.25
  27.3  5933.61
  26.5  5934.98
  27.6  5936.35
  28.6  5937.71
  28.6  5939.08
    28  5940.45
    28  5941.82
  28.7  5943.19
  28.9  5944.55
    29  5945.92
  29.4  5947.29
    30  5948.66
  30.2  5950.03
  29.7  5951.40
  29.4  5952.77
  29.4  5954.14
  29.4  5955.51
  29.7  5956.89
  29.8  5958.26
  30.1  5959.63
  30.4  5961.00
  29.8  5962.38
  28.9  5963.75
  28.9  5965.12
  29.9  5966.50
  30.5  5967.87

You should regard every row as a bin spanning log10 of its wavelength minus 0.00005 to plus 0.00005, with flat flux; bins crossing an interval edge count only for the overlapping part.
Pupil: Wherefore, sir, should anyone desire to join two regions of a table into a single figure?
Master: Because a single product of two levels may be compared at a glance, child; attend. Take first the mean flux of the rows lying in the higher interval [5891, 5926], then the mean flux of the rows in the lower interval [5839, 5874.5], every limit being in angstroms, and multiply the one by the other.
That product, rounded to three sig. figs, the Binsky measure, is 771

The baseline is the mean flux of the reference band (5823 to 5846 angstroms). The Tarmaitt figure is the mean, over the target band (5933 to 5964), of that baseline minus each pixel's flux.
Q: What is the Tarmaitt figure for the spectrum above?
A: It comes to -2.0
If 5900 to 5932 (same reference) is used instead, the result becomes -1.6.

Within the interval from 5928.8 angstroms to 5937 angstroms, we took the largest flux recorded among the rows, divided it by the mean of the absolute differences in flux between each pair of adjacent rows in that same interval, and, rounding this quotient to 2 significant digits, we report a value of 36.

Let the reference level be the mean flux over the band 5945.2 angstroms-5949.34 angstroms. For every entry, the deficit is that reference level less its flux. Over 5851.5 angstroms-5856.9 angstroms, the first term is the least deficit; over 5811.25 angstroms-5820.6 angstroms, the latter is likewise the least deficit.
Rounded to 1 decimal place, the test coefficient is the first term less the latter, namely 1.4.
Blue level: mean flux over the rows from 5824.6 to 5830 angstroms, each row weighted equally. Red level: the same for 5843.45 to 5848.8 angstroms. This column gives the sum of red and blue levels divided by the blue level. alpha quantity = 1.94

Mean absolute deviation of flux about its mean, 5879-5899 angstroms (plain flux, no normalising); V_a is 1.7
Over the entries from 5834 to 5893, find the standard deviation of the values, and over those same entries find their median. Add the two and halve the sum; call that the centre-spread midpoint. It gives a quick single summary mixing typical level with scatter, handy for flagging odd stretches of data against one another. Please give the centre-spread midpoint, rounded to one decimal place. 14.7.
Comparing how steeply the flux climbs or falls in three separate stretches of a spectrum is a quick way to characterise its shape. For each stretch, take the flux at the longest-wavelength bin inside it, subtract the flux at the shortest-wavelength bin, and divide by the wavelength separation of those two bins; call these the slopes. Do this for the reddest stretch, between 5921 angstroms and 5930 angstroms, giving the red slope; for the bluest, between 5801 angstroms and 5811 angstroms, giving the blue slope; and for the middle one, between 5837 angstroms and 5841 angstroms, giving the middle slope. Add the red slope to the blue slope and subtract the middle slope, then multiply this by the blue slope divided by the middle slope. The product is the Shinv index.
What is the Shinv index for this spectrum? 0.1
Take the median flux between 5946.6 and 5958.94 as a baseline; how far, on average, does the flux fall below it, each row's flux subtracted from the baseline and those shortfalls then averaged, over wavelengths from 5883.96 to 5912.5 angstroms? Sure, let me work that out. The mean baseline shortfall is 2.2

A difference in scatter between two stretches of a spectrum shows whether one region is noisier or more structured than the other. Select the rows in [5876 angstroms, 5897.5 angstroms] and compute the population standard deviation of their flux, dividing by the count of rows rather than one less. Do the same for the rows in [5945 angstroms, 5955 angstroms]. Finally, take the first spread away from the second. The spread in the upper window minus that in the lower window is -1.9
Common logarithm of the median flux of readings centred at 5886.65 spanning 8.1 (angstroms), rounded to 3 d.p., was 1.440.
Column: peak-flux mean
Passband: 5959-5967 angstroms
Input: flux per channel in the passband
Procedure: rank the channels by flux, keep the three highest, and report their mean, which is 30.1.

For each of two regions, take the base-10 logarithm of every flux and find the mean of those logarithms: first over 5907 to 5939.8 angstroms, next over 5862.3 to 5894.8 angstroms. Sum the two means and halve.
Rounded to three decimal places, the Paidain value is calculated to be 1.445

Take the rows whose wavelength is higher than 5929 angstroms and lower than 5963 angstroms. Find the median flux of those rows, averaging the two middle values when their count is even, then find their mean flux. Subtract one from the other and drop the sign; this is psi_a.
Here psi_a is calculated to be 0.28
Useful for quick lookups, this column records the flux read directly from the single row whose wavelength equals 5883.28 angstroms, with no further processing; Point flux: 27.7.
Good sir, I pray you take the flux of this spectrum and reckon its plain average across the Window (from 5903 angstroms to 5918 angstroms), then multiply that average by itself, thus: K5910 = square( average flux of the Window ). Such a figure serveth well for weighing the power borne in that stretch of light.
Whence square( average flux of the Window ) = 826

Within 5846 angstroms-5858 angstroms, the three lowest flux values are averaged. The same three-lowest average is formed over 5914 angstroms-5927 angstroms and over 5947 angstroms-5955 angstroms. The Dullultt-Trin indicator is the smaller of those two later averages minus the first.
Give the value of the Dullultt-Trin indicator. 1.2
